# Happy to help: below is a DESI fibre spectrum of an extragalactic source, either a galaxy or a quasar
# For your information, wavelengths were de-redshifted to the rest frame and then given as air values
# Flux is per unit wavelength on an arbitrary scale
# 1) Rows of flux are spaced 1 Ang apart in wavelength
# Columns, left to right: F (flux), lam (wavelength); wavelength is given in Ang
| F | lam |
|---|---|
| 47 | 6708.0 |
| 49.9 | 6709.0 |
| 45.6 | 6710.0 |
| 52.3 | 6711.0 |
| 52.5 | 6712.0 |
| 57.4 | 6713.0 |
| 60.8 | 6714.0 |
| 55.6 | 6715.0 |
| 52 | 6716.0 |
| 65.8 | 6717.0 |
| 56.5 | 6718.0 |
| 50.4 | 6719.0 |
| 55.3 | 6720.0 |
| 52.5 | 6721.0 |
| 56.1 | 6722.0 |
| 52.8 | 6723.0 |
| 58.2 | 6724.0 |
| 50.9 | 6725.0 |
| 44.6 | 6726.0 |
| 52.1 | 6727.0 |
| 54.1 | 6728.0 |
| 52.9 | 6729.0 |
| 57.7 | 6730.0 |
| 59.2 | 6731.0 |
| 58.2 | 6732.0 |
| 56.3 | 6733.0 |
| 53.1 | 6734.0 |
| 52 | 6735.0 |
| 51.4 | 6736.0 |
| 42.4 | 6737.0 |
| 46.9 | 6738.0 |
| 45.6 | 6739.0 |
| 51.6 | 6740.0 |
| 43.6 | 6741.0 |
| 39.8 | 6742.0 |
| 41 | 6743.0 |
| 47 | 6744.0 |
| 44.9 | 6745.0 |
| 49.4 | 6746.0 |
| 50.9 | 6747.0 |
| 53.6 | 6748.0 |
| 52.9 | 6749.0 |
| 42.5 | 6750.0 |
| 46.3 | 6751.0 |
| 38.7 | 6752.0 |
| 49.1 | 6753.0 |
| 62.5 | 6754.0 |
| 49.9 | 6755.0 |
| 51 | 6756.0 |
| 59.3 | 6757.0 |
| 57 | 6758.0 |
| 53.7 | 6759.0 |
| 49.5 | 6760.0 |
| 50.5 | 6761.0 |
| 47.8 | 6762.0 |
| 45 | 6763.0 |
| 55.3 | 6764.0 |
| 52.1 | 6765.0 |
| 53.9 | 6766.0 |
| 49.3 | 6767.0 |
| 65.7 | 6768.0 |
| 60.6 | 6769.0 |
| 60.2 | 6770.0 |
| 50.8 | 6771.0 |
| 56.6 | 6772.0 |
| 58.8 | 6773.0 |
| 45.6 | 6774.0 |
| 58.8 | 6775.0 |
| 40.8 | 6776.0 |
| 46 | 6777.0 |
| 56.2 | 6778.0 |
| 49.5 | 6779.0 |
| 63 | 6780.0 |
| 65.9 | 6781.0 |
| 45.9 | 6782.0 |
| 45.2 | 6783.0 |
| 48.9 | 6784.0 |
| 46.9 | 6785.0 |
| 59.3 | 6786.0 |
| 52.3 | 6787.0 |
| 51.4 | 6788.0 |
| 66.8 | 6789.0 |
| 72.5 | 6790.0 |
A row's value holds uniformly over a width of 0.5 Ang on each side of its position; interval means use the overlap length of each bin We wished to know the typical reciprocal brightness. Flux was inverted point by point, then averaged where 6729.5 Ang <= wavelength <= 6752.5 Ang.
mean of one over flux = 0.0208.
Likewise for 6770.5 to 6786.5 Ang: 0.0194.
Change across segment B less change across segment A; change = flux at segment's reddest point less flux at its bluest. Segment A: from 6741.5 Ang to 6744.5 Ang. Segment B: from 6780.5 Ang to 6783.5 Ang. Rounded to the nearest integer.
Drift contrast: -28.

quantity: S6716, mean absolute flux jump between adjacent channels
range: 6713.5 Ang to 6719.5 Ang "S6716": 7.6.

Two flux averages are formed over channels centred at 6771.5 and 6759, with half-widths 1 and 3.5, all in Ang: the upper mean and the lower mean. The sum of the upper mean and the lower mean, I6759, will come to 106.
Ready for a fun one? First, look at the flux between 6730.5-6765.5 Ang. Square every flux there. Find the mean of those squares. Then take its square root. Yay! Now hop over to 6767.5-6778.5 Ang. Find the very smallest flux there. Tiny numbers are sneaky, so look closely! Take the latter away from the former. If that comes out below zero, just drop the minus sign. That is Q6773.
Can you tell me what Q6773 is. 10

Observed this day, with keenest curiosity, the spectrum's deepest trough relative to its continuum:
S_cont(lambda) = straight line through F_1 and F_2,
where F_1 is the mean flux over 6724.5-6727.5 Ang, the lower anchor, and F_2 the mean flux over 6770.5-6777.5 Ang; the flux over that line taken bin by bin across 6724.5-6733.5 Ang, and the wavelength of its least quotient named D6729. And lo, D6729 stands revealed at 6726.0 Ang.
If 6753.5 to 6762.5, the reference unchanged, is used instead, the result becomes 6762.0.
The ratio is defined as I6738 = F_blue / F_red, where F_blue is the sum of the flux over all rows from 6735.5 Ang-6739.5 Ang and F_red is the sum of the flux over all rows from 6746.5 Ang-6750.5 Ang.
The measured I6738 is 0.93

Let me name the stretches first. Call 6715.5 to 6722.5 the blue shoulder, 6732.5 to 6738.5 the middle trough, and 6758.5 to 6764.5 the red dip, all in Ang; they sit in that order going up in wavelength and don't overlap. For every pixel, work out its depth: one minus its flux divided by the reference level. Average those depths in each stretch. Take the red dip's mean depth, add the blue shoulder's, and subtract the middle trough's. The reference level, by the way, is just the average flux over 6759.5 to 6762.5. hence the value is -0.13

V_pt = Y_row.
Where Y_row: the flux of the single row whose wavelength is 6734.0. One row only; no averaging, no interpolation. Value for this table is 53.1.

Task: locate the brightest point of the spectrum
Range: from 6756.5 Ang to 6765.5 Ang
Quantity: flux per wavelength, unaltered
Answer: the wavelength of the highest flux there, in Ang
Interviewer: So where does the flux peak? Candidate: 6757.0 Ang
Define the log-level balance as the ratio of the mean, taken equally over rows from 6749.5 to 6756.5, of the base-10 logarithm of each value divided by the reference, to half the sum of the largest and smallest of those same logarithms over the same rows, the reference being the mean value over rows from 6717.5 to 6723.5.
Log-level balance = 1.2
